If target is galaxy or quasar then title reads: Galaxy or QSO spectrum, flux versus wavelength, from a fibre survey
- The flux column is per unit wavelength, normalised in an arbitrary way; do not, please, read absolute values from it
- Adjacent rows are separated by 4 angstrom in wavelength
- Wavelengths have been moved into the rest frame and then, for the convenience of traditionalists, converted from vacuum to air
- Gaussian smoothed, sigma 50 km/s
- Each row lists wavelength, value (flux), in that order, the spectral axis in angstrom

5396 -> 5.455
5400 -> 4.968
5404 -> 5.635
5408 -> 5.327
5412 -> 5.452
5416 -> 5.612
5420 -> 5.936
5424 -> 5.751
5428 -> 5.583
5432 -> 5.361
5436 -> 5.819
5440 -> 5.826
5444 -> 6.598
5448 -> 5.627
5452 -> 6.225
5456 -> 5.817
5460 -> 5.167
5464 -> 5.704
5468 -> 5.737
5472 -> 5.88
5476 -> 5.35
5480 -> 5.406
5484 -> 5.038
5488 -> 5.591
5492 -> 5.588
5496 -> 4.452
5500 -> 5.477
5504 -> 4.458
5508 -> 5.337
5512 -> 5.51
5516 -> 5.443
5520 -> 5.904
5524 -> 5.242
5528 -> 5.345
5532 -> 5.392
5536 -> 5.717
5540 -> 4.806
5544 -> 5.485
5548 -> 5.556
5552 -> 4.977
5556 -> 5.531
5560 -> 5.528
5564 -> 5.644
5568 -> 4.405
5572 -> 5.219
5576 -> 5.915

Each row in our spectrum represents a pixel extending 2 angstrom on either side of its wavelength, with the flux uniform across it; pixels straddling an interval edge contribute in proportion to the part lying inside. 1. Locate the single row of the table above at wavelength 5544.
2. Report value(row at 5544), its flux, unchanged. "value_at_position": 5.485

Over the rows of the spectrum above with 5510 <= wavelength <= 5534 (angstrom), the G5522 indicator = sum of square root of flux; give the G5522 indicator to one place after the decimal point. 14.0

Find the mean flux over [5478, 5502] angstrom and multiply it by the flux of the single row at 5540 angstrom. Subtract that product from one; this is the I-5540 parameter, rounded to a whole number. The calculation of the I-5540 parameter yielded -24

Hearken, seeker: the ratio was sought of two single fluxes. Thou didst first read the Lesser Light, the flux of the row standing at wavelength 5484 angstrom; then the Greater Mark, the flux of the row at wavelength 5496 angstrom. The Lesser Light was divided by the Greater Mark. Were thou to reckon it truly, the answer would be 1.13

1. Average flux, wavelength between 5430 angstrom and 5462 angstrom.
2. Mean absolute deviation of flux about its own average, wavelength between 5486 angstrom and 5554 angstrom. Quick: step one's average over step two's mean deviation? 18.8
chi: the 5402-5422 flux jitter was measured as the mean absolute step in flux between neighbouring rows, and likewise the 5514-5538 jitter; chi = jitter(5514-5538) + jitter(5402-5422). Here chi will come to 0.55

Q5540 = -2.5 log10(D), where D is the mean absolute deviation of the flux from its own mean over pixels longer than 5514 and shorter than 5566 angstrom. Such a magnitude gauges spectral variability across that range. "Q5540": 1.68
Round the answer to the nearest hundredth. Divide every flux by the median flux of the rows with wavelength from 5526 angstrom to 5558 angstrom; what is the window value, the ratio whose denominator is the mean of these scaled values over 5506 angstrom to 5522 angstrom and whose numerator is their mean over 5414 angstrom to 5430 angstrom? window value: 1.03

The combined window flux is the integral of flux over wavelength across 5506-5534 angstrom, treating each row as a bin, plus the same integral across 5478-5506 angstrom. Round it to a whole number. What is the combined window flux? 297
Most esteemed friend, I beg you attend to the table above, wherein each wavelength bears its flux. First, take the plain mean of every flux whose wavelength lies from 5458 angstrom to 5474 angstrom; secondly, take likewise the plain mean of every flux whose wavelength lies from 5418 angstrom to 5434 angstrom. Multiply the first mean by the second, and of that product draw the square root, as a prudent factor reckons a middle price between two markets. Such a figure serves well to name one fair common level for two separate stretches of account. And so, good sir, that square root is 5.64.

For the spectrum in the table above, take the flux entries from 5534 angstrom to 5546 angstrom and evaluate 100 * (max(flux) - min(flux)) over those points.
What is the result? 91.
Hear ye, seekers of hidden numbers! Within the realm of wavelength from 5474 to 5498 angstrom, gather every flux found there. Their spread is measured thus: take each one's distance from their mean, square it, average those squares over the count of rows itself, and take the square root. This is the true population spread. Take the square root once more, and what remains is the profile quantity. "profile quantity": 0.63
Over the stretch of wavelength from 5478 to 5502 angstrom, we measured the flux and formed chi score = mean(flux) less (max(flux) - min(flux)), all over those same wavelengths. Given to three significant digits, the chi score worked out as 4.12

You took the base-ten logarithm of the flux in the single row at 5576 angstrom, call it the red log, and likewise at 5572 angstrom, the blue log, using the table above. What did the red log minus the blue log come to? 0.05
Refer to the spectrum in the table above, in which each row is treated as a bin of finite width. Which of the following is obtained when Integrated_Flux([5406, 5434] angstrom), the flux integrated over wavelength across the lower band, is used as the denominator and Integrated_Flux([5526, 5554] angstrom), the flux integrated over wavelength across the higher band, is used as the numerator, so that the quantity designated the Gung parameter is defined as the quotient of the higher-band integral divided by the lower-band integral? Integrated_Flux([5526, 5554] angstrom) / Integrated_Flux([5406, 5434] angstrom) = 0.955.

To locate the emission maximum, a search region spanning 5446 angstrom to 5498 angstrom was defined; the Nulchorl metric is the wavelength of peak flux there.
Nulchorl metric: 5452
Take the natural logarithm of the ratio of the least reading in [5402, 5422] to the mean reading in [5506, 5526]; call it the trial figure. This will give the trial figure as -0.030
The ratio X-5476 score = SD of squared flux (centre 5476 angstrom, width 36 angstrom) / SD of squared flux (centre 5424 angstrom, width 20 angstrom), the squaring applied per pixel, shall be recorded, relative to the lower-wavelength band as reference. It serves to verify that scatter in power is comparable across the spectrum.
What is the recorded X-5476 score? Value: 1.3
